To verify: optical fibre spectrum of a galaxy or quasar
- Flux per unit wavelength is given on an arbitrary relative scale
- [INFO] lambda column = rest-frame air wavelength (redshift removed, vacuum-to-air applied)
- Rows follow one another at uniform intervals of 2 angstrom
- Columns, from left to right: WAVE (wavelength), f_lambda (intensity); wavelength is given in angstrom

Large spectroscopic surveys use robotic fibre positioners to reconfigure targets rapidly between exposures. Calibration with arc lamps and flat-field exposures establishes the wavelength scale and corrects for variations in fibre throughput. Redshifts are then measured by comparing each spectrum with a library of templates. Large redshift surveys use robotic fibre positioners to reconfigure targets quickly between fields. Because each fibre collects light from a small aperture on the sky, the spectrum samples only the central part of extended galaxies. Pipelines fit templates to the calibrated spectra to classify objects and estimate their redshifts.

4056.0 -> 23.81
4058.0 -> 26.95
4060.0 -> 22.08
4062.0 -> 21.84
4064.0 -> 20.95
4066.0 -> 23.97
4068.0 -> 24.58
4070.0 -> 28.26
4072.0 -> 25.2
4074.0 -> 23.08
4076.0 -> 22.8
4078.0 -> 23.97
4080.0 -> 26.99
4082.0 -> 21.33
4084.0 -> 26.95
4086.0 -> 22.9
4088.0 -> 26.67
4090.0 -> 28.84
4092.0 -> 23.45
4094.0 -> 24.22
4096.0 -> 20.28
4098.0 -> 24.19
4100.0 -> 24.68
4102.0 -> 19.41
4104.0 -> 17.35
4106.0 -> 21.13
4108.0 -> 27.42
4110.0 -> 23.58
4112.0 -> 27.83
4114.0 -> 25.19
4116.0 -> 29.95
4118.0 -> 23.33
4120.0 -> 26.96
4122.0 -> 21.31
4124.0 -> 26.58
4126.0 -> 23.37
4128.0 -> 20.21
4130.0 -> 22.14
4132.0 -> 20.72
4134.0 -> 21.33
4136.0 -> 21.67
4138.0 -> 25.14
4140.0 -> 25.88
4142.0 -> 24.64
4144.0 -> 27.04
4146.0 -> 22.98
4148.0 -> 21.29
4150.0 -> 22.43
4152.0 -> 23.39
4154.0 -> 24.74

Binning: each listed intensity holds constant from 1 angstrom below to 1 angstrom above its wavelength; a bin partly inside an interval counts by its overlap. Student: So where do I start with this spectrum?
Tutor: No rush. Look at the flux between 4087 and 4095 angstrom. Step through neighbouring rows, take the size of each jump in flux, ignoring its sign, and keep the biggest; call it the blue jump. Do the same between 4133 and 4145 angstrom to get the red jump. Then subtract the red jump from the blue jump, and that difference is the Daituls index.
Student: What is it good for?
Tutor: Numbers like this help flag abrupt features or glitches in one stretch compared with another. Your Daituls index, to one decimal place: 1.9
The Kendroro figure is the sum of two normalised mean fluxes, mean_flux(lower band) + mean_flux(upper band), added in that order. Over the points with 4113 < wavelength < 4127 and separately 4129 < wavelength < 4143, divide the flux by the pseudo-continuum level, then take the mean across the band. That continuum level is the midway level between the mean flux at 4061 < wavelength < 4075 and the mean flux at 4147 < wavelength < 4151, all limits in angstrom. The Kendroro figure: 2.11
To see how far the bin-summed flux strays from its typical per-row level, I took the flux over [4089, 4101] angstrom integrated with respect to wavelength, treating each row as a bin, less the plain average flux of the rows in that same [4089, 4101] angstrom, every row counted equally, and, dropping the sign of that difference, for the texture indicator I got 267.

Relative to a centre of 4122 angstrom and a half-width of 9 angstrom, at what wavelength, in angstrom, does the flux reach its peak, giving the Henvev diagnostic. 4116.0 angstrom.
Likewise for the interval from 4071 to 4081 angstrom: 4080.0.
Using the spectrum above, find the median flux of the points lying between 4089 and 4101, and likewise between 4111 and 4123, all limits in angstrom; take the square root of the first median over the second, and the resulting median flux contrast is 0.96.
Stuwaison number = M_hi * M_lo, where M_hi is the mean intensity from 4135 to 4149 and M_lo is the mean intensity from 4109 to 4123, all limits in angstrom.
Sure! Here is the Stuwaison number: 613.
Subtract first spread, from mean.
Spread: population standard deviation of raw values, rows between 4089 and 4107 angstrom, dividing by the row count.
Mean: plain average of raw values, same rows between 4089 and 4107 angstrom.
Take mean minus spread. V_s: 19.4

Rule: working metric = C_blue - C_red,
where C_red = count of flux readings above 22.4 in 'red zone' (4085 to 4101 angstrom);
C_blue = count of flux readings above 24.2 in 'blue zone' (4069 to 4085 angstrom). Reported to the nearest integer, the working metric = -3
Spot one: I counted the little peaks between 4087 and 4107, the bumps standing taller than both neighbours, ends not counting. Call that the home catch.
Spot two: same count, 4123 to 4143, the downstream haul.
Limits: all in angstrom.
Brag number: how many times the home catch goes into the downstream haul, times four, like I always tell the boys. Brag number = 2.7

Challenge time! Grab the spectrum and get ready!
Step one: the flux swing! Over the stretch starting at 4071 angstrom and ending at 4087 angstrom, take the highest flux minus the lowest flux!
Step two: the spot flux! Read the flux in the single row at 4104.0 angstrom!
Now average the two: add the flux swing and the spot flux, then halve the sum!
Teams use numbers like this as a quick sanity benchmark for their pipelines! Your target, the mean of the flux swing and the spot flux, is 11.5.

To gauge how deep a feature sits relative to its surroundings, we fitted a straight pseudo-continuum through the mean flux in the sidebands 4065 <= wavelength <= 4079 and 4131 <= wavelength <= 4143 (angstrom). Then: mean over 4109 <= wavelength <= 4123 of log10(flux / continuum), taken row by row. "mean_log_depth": 0.029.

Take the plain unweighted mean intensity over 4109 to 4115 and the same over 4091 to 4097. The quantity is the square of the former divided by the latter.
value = 28.8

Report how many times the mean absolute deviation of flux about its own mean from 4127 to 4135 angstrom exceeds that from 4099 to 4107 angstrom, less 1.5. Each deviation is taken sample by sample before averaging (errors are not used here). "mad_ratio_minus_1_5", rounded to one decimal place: -1.2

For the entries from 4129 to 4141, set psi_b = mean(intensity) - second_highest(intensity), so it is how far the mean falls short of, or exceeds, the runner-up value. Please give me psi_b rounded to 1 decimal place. -2.3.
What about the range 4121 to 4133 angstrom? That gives -1.0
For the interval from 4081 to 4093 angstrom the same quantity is -1.9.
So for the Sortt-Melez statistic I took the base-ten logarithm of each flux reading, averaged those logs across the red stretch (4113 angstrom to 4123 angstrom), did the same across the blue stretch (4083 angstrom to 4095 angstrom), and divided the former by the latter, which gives 1.00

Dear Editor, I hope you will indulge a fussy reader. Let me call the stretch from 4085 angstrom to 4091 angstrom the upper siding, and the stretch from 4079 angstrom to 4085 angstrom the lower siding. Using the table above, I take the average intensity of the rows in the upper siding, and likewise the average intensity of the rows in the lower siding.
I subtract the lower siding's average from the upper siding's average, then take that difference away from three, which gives 2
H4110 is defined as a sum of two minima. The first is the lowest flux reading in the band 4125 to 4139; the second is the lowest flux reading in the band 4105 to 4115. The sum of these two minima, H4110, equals 41.3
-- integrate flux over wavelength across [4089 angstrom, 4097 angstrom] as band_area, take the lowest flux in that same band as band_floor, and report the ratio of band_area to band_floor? 9.5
